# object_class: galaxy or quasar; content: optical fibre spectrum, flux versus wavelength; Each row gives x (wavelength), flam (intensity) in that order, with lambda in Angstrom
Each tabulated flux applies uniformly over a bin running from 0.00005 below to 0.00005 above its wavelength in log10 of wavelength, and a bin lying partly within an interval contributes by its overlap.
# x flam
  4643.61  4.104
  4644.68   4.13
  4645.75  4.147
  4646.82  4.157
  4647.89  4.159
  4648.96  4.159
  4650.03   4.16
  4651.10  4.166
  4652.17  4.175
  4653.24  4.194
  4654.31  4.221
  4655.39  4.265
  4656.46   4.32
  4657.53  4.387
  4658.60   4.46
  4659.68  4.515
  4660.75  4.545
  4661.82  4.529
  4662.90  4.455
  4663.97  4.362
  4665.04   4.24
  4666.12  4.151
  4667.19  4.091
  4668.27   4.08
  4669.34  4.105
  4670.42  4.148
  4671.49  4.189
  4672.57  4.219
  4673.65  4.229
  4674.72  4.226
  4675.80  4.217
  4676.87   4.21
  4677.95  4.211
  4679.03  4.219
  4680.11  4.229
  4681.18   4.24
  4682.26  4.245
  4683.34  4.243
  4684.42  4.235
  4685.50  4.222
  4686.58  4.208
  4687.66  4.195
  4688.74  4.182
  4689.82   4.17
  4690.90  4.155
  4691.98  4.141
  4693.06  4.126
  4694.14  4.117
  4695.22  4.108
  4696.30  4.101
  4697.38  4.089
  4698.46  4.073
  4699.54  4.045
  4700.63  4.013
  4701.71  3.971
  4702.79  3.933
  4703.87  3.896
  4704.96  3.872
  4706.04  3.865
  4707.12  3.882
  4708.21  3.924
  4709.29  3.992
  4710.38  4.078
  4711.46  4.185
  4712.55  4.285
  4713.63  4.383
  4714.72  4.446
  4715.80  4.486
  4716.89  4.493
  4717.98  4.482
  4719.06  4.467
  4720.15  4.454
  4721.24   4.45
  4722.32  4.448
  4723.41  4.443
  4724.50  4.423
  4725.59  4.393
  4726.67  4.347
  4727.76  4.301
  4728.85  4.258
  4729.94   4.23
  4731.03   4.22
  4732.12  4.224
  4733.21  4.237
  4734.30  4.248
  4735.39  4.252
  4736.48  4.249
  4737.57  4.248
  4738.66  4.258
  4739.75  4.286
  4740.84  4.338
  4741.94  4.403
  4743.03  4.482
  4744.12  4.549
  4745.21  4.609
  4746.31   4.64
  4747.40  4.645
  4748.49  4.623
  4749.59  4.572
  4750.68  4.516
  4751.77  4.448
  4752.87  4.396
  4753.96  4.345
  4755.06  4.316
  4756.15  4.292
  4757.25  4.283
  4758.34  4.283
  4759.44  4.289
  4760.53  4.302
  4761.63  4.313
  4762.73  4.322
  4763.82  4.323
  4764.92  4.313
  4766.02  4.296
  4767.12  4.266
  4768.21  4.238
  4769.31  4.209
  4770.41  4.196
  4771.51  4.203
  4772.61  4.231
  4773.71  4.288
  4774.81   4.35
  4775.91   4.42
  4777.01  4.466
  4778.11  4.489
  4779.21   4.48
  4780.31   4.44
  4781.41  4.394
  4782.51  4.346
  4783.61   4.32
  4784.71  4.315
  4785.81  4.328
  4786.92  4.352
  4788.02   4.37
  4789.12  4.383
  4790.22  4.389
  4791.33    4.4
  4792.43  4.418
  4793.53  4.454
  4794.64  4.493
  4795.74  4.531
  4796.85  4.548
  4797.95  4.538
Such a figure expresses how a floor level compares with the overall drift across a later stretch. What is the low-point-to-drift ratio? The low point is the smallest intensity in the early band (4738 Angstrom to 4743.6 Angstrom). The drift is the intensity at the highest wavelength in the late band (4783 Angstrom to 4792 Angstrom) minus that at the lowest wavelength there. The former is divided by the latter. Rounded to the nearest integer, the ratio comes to 53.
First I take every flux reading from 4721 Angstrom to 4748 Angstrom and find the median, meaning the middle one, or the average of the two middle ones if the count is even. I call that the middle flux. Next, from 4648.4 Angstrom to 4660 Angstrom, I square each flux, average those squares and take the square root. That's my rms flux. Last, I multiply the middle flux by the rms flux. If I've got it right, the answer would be 18.6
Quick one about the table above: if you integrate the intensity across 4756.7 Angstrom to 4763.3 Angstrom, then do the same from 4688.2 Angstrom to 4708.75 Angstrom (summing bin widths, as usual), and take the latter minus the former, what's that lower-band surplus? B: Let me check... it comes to 55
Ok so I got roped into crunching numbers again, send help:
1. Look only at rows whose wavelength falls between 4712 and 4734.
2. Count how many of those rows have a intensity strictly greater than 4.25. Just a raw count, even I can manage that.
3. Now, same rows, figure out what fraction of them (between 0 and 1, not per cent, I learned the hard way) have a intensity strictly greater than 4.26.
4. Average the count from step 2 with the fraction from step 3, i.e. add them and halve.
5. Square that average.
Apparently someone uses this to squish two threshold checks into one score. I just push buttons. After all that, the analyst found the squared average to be 70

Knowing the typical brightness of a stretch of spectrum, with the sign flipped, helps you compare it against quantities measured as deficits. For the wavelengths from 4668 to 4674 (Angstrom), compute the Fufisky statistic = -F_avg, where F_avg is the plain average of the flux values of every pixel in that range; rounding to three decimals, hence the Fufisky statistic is -4.162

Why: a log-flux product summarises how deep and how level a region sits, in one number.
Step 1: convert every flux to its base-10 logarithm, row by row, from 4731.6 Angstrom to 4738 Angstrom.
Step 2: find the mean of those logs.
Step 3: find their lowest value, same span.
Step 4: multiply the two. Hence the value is 0.393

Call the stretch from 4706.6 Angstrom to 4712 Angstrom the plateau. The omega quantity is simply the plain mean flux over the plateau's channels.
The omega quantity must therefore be 4.0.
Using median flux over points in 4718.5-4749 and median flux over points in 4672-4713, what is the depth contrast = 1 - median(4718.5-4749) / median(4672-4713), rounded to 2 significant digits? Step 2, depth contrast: -0.050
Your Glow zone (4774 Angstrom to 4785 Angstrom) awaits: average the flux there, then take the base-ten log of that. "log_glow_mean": 0.644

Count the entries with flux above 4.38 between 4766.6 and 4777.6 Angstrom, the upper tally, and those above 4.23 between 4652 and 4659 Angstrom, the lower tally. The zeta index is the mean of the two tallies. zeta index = 3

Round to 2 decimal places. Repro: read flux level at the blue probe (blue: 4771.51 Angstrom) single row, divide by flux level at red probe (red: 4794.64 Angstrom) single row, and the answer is 0.94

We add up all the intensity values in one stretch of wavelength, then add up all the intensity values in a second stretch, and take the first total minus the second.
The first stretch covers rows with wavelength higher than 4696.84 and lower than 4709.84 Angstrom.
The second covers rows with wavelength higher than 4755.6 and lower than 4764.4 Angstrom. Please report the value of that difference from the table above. 13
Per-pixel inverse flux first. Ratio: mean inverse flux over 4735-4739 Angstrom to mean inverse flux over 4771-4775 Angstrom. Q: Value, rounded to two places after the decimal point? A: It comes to 1.00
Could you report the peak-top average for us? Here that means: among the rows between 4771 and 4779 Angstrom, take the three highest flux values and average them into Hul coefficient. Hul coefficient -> 4.46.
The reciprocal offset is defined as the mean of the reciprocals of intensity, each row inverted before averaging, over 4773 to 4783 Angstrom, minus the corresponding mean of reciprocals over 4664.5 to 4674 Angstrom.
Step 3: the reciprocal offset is -0.013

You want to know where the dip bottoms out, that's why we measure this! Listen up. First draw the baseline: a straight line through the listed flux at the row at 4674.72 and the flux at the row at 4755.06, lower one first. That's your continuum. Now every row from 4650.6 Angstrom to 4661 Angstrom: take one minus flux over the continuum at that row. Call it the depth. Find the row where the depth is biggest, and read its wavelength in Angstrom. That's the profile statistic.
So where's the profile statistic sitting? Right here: 4651.10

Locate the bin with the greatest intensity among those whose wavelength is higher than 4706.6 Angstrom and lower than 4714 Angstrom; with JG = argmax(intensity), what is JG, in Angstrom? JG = 4713.63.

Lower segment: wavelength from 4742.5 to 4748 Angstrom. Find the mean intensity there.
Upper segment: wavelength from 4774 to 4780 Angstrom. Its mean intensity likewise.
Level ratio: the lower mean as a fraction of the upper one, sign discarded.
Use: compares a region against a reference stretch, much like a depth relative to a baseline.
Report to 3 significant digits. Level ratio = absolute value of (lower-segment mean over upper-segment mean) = 1.03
